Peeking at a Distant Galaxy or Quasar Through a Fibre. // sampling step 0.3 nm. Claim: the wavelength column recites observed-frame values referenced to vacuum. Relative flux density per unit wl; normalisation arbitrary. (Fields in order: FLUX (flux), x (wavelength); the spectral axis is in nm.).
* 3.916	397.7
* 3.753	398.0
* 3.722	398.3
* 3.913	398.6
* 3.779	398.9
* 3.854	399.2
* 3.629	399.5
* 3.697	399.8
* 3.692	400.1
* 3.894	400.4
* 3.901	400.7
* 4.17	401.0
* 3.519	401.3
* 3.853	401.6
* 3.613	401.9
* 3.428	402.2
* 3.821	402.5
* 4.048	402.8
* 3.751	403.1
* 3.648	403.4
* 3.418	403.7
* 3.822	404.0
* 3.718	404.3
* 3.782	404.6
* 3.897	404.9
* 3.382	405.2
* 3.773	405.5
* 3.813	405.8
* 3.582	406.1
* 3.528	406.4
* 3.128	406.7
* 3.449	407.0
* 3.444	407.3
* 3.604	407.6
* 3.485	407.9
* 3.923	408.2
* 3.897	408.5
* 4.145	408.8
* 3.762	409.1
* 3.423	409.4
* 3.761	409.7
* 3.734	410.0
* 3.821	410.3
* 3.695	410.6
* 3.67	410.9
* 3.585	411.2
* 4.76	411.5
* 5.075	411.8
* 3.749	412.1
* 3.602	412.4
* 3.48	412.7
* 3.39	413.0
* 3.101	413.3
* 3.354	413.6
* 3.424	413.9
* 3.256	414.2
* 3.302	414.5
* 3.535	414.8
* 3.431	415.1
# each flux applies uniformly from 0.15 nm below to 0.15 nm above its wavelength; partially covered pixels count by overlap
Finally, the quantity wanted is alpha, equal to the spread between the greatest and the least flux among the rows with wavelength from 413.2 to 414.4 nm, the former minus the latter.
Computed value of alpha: 0.32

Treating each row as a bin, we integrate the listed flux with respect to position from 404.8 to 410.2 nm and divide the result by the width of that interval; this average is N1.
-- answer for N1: 3.65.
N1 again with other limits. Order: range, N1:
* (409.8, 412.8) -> 3.92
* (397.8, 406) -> 3.75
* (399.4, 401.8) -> 3.79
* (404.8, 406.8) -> 3.59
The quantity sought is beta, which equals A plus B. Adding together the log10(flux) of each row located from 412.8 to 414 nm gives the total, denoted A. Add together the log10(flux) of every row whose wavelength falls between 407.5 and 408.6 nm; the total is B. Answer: 4.37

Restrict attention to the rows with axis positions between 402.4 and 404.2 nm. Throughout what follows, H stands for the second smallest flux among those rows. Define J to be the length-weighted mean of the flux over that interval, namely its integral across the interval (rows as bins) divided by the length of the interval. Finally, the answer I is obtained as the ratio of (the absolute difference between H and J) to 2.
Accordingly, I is 0.05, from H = 3.648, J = 3.75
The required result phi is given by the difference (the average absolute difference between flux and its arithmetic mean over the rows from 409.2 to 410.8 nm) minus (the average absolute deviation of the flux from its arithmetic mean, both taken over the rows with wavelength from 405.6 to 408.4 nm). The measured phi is -0.05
